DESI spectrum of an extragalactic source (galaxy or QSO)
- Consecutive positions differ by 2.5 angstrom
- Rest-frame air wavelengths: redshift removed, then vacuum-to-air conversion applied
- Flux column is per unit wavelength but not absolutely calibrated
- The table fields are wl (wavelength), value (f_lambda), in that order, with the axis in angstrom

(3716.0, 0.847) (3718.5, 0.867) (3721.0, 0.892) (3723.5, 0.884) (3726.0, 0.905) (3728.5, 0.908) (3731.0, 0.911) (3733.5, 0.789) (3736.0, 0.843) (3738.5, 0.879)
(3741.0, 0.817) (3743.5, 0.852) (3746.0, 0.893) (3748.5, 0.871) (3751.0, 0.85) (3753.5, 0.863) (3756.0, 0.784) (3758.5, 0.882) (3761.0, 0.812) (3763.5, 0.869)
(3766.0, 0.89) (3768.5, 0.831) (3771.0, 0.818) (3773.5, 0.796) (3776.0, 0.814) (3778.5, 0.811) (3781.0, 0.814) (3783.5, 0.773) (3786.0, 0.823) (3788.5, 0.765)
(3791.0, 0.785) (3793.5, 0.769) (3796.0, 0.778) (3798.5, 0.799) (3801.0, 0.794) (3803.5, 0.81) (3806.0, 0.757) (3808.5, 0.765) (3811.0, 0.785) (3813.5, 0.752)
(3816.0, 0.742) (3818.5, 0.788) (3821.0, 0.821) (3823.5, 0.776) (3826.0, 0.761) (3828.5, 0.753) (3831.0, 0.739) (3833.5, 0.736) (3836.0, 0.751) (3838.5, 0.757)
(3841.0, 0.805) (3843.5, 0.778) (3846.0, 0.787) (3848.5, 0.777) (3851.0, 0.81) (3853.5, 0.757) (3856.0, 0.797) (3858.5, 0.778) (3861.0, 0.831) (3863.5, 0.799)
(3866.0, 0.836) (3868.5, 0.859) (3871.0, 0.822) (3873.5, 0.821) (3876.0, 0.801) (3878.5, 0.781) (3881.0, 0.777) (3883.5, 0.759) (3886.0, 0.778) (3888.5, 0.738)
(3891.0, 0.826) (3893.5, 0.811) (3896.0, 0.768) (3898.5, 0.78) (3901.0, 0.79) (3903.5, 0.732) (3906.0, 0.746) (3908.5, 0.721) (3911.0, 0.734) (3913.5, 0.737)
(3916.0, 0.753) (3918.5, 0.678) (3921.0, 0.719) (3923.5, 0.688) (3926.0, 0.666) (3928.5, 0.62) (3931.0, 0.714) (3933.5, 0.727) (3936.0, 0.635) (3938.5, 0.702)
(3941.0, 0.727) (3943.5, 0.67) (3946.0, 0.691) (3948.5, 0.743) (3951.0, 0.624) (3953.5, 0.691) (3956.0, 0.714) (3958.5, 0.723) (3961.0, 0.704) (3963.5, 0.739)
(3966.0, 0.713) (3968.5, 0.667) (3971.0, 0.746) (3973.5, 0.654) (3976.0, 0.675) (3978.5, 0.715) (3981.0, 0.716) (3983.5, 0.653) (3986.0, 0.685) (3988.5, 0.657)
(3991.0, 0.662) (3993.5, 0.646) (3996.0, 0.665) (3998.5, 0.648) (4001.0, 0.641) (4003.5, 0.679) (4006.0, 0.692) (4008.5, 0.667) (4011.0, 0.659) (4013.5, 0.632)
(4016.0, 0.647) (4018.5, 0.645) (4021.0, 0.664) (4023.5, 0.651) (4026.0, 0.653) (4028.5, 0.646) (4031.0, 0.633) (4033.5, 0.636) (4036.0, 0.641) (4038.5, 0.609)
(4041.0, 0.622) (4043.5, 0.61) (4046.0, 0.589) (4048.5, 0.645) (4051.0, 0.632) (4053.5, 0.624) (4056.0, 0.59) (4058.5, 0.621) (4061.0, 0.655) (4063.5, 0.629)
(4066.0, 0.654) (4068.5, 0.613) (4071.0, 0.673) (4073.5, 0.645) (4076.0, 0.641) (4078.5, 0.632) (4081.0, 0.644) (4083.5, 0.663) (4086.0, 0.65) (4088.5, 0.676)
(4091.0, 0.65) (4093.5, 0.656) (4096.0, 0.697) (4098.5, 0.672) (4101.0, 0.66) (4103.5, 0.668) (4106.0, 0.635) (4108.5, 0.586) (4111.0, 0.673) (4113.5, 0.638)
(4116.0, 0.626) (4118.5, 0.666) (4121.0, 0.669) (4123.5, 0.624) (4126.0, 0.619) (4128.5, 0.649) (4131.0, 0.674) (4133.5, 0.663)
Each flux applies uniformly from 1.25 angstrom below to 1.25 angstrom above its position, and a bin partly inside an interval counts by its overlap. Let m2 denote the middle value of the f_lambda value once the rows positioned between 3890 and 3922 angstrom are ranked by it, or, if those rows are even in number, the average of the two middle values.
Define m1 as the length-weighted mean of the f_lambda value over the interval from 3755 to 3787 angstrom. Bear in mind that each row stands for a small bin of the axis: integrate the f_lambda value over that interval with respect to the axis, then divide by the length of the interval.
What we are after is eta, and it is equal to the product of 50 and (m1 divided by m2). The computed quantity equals 55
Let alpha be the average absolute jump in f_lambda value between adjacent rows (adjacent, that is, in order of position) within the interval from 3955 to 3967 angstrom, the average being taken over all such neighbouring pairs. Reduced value 0.022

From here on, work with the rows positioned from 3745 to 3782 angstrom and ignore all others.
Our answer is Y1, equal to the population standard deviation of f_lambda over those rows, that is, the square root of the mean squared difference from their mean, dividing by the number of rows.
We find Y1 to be 0.035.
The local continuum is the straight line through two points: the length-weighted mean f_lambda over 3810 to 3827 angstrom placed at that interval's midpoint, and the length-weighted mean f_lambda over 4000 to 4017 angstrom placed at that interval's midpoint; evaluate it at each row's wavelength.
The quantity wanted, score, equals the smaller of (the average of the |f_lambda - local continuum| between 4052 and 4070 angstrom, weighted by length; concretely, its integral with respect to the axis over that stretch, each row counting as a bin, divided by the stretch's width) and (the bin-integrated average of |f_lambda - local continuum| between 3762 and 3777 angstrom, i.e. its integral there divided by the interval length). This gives 0.0184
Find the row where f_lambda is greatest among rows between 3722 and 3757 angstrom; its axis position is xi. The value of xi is 3731.0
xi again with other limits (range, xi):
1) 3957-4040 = 3971.0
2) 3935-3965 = 3948.5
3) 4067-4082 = 4071.0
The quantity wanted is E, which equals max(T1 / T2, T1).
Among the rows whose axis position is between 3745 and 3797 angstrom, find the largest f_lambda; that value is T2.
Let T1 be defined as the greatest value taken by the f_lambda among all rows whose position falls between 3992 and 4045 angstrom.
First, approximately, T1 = 0.692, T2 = 0.893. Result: 0.77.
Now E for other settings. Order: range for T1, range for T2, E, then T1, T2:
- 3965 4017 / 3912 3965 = 0.99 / 0.746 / 0.753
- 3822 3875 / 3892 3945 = 1.06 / 0.859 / 0.811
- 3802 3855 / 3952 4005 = 1.10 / 0.821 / 0.746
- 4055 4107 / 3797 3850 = 0.85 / 0.697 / 0.821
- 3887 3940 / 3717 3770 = 0.91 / 0.826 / 0.911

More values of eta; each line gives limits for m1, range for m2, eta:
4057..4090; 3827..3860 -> 42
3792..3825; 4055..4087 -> 61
